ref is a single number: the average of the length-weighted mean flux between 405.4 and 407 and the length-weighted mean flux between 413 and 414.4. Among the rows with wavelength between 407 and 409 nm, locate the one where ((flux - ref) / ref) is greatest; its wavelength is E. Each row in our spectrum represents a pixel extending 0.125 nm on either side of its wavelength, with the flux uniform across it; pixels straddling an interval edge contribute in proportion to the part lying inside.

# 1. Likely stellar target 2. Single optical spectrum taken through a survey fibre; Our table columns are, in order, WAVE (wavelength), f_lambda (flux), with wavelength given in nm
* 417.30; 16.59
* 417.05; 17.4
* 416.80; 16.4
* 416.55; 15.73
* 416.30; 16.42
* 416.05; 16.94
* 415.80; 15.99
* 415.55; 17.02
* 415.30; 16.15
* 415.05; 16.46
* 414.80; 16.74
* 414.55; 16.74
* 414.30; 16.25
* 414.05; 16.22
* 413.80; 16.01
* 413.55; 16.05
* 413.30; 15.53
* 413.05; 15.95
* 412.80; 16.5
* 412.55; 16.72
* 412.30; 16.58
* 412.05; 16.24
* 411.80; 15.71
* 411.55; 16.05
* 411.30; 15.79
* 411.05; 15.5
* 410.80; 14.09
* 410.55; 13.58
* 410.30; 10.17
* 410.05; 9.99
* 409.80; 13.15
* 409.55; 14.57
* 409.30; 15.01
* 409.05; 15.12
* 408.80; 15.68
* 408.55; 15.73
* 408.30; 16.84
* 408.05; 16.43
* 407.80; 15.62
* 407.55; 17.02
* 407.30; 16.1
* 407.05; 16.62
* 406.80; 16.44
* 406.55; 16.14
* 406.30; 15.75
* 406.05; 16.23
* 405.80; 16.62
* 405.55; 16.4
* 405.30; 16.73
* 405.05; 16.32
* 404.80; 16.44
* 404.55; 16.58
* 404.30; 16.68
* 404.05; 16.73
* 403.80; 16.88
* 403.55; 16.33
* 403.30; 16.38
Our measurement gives 407.55 nm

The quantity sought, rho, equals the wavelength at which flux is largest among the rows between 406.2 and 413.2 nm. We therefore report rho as 407.55 nm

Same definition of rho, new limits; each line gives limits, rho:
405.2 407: 405.30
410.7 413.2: 412.55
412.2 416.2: 415.55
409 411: 409.05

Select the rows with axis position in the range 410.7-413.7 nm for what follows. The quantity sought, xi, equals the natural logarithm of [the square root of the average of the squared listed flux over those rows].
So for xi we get 2.77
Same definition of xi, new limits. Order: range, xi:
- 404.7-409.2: 2.79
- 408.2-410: 2.72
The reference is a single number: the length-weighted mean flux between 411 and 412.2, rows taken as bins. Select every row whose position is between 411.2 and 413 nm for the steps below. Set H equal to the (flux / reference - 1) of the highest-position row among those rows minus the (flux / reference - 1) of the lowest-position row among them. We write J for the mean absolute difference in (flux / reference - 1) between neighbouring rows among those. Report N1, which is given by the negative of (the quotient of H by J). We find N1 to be -2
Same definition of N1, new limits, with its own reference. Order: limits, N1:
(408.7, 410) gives 4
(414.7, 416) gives 1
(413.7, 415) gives -4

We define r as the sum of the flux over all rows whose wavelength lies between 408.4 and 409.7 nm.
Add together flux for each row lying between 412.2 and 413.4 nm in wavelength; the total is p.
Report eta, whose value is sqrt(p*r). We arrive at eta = 79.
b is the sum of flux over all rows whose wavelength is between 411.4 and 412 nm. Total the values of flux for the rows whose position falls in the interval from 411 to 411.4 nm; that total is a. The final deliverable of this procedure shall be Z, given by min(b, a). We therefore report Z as 31.3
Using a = 31.3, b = 31.8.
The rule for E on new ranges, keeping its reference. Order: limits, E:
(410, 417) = 415.55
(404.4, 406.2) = 405.30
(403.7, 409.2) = 407.55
